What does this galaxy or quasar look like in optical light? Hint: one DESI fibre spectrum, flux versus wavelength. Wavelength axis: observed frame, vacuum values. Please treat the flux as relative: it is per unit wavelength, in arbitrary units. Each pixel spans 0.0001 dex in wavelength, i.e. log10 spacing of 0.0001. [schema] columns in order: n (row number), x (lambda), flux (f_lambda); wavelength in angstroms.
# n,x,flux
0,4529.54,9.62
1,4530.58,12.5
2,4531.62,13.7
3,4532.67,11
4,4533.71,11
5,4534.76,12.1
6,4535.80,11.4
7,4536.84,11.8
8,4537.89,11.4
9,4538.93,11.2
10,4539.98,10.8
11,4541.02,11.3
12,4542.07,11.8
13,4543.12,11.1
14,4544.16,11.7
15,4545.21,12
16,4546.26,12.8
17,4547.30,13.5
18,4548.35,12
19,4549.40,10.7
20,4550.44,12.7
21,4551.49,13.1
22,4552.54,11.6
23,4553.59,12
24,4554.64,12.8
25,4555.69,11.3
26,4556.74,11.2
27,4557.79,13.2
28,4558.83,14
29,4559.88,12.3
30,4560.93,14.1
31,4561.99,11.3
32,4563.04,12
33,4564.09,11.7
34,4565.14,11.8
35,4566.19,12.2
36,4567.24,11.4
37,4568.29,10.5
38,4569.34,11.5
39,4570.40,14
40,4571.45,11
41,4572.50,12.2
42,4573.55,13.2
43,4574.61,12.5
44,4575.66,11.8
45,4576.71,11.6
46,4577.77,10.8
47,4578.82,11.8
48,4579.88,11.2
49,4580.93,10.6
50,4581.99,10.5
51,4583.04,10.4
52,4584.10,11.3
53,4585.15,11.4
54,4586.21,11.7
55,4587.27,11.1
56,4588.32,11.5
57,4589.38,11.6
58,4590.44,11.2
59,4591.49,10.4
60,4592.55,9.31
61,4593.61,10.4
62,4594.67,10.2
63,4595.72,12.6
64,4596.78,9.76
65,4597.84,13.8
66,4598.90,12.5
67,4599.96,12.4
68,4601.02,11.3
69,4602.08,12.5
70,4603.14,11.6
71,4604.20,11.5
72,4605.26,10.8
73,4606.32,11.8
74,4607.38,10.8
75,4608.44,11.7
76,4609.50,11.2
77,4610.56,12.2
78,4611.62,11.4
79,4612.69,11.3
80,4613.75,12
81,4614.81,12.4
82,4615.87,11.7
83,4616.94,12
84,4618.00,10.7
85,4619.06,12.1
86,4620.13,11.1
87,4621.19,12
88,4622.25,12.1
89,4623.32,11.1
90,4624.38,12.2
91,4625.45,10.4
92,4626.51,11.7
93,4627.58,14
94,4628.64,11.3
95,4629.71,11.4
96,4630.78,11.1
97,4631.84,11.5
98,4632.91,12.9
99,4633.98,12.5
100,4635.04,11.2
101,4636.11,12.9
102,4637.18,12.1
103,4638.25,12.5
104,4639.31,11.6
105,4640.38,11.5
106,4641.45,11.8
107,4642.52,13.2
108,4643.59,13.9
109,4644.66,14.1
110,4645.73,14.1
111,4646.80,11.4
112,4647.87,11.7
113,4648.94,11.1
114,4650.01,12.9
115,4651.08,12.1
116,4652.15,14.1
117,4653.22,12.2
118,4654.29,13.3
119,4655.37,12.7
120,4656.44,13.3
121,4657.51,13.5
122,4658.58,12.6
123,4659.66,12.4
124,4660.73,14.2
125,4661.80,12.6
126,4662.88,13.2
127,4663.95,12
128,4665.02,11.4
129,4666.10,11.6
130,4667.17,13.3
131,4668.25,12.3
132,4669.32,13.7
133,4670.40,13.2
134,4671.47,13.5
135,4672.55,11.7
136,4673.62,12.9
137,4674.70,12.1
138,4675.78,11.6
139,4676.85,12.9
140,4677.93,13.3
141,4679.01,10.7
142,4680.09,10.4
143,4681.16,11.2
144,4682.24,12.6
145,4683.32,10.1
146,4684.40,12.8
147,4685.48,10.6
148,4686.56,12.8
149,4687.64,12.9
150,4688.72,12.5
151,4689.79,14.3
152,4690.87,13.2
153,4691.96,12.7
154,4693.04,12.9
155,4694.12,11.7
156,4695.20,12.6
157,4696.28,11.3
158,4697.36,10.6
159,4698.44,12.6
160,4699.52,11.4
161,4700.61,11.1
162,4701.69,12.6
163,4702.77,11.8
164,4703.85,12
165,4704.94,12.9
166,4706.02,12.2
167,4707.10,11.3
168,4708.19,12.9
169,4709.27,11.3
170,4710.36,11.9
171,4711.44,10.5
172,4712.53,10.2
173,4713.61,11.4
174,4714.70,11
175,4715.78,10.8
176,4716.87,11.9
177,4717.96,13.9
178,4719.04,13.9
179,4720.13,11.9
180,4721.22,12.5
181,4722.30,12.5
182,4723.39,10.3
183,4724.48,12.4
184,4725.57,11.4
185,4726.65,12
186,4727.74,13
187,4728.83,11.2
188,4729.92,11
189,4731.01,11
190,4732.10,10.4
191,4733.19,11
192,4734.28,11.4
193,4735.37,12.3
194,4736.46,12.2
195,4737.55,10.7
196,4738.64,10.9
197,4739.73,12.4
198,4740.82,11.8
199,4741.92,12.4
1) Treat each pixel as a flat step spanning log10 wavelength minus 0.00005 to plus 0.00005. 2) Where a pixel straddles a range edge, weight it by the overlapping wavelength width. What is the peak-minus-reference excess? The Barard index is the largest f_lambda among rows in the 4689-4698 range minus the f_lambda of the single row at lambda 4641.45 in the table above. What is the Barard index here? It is 2.5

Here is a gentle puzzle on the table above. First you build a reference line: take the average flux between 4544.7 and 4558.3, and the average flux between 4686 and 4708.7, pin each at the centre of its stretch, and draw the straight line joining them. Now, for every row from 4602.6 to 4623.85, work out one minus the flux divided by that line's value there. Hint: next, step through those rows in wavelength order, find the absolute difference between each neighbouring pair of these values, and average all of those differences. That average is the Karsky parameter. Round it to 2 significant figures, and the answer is 0.060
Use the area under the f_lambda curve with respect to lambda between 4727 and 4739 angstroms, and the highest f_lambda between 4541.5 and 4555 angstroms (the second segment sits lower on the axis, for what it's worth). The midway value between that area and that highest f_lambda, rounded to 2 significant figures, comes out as 75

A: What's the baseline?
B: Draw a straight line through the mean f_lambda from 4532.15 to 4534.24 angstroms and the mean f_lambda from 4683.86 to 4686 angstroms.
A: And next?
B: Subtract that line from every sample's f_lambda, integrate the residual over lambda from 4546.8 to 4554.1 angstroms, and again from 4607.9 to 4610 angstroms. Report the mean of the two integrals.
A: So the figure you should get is 4.3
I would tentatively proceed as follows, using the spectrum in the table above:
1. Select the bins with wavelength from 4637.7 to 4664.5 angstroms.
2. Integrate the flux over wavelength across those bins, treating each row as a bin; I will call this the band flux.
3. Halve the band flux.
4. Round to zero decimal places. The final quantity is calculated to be 170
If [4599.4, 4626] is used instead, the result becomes 154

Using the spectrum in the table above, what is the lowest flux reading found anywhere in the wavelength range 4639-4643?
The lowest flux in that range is 11.5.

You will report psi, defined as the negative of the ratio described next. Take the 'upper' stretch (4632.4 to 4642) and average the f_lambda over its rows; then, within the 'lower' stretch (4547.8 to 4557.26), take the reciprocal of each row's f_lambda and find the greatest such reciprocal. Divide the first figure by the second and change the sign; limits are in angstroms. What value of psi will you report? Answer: -130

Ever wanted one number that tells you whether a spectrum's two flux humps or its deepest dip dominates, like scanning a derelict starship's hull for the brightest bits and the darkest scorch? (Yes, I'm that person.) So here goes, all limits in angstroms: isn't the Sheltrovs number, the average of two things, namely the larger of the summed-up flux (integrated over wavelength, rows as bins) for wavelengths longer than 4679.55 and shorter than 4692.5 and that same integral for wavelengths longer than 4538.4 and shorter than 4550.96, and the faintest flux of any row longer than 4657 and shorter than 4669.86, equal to 84.5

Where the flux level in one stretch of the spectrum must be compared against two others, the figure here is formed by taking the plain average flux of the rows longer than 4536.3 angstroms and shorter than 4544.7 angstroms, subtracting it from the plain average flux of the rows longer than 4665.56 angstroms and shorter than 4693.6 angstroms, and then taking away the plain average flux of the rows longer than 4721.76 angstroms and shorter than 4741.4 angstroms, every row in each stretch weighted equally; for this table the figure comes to -10.56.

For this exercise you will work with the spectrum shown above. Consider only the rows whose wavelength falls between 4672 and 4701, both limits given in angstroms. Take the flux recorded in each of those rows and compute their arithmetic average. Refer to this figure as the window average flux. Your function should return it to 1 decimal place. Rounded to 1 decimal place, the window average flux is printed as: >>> 12.1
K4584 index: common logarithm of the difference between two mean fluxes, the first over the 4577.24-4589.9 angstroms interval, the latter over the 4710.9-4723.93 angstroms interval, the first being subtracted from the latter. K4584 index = -0.24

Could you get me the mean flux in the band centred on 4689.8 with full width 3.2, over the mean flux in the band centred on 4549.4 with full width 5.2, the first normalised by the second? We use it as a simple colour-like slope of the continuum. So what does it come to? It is 1.08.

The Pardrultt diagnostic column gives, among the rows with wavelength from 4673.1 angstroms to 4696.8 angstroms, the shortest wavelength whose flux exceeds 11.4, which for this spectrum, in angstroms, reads 4673.62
